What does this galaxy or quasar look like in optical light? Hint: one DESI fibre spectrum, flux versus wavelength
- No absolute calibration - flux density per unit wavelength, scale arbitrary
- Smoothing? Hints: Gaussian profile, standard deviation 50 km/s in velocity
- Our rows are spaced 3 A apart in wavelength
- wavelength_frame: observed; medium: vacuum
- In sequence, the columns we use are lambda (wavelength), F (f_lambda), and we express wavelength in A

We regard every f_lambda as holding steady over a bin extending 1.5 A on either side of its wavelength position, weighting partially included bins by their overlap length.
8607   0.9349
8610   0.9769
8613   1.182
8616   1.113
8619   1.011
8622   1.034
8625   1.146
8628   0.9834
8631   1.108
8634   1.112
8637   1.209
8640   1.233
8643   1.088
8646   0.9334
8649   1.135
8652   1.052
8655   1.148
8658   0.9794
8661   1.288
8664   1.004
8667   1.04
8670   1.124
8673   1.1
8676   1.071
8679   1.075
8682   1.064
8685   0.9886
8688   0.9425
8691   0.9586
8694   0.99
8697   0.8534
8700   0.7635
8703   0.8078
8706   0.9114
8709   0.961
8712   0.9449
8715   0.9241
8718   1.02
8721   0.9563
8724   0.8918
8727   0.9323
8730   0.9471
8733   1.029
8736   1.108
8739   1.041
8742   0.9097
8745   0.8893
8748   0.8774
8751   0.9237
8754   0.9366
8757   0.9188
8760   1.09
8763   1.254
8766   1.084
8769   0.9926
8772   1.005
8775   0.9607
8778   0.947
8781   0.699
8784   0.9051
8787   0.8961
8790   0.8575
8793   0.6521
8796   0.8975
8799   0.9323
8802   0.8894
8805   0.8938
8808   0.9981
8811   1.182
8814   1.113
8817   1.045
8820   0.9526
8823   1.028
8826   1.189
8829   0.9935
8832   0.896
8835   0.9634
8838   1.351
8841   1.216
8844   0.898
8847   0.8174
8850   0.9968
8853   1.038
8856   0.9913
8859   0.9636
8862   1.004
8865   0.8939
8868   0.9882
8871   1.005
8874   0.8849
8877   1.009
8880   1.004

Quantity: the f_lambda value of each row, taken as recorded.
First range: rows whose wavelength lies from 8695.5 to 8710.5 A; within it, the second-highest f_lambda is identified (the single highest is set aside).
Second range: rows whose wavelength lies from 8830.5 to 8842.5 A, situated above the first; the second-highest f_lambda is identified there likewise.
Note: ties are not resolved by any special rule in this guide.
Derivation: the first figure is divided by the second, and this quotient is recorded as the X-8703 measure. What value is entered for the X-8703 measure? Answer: 0.75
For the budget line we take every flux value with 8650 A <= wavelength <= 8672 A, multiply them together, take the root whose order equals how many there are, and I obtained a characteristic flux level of 1.09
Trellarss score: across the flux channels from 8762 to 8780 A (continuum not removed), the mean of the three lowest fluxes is 0.967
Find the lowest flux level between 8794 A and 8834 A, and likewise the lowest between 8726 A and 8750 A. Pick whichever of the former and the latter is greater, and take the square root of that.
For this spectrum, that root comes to 0.943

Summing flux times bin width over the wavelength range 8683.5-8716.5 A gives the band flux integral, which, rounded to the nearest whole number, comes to 30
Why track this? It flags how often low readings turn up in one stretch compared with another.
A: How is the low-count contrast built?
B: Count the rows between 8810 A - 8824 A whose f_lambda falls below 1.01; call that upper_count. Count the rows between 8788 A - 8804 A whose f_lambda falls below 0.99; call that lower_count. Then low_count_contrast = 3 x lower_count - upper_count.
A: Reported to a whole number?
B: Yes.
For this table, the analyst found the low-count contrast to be 14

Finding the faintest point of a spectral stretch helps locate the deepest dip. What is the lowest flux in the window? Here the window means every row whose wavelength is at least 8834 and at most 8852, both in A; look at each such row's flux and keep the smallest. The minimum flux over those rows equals 0.8174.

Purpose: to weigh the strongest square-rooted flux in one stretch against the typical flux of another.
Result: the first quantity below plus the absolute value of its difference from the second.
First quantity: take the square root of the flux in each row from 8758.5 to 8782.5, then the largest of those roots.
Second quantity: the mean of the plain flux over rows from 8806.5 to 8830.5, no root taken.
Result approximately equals 1.18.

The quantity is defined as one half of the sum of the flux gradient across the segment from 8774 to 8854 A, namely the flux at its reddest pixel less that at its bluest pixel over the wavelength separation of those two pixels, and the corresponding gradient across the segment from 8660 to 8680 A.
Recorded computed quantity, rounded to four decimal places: -0.0054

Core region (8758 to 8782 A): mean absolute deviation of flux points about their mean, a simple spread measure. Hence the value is 0.10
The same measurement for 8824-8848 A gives 0.16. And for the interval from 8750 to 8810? 0.08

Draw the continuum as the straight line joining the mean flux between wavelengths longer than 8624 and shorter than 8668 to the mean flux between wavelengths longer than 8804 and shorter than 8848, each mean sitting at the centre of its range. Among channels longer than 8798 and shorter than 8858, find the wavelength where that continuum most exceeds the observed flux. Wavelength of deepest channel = 8847 A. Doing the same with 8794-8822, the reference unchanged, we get 8802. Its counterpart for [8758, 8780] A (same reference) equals 8778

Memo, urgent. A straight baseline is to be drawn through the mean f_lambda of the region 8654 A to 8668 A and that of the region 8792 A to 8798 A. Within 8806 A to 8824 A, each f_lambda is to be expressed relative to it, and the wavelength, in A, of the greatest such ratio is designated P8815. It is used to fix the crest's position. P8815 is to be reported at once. 8811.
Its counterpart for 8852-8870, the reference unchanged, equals 8868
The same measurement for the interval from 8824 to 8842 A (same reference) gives 8838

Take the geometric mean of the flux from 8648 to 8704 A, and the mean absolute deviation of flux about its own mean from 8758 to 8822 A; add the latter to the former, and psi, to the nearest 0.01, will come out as 1.12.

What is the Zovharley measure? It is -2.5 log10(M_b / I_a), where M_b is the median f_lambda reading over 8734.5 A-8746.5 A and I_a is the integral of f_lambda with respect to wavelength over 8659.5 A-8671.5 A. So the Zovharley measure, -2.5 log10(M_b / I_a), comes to 2.84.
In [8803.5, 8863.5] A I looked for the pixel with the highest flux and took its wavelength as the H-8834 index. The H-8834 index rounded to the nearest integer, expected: 8838 A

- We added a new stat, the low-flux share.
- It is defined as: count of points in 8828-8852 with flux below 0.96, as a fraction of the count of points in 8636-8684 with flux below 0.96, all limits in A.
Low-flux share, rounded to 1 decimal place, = 3.0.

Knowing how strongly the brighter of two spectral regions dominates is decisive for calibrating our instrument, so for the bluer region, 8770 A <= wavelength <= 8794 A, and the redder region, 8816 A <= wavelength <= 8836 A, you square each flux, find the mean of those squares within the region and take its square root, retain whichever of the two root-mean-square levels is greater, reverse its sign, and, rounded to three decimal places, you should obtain -1.013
